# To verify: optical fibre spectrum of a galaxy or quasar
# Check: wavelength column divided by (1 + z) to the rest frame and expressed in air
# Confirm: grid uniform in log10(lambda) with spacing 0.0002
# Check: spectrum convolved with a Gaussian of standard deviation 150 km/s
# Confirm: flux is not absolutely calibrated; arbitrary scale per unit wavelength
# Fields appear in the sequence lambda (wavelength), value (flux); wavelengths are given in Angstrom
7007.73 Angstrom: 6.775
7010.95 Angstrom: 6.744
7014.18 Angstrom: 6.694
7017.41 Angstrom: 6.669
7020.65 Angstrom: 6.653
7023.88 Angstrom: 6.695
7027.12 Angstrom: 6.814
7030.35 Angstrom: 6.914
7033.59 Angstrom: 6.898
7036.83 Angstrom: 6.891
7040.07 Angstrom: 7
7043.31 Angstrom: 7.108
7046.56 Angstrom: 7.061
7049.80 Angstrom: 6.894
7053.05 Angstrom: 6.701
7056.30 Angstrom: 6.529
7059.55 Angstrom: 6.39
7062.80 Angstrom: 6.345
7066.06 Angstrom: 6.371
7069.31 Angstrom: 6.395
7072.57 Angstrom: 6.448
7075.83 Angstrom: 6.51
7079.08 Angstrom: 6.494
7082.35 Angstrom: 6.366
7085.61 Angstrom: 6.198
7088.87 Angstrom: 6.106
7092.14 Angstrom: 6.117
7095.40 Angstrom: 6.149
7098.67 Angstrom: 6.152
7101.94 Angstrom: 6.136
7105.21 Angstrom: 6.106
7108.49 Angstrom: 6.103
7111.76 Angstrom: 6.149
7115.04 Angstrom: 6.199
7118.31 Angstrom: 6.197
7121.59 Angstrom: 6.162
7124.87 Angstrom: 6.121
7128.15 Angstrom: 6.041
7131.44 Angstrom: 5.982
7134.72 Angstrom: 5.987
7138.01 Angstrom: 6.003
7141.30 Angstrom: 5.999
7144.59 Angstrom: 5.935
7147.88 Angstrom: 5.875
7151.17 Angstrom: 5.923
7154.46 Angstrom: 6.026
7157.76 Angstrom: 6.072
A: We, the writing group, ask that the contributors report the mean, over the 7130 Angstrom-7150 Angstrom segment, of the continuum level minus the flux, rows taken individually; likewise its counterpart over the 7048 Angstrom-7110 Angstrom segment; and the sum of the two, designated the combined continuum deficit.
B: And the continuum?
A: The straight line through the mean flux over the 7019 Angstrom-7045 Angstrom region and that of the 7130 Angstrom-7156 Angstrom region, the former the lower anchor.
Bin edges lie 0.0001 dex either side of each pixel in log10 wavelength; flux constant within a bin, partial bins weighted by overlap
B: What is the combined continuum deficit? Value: 0.17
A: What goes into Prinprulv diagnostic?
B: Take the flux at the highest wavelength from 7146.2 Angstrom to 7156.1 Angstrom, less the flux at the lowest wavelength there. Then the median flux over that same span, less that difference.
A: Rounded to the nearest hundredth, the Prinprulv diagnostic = 5.77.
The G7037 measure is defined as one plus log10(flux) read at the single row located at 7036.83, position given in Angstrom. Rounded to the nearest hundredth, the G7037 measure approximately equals 1.84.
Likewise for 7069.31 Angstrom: 1.81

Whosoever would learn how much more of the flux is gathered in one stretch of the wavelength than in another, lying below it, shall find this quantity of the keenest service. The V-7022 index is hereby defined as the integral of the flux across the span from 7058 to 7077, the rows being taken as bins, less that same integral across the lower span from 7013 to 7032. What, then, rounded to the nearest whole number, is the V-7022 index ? -6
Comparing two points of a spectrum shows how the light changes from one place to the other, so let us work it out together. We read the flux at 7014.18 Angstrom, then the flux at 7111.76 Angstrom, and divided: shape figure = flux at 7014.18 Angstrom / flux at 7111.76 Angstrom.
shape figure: 1.09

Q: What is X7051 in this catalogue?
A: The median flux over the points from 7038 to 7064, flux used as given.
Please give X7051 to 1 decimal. 6.8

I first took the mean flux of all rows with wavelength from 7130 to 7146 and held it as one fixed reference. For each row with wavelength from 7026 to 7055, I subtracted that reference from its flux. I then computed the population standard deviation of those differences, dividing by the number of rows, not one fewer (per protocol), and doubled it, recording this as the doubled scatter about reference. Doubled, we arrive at 0.234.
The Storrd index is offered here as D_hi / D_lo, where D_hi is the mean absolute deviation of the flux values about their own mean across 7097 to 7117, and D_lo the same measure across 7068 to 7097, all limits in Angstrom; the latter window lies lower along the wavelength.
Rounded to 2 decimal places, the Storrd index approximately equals 0.17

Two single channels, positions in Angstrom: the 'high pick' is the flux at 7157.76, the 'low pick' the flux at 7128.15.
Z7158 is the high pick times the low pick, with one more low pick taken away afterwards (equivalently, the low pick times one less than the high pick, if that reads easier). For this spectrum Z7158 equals 30.6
